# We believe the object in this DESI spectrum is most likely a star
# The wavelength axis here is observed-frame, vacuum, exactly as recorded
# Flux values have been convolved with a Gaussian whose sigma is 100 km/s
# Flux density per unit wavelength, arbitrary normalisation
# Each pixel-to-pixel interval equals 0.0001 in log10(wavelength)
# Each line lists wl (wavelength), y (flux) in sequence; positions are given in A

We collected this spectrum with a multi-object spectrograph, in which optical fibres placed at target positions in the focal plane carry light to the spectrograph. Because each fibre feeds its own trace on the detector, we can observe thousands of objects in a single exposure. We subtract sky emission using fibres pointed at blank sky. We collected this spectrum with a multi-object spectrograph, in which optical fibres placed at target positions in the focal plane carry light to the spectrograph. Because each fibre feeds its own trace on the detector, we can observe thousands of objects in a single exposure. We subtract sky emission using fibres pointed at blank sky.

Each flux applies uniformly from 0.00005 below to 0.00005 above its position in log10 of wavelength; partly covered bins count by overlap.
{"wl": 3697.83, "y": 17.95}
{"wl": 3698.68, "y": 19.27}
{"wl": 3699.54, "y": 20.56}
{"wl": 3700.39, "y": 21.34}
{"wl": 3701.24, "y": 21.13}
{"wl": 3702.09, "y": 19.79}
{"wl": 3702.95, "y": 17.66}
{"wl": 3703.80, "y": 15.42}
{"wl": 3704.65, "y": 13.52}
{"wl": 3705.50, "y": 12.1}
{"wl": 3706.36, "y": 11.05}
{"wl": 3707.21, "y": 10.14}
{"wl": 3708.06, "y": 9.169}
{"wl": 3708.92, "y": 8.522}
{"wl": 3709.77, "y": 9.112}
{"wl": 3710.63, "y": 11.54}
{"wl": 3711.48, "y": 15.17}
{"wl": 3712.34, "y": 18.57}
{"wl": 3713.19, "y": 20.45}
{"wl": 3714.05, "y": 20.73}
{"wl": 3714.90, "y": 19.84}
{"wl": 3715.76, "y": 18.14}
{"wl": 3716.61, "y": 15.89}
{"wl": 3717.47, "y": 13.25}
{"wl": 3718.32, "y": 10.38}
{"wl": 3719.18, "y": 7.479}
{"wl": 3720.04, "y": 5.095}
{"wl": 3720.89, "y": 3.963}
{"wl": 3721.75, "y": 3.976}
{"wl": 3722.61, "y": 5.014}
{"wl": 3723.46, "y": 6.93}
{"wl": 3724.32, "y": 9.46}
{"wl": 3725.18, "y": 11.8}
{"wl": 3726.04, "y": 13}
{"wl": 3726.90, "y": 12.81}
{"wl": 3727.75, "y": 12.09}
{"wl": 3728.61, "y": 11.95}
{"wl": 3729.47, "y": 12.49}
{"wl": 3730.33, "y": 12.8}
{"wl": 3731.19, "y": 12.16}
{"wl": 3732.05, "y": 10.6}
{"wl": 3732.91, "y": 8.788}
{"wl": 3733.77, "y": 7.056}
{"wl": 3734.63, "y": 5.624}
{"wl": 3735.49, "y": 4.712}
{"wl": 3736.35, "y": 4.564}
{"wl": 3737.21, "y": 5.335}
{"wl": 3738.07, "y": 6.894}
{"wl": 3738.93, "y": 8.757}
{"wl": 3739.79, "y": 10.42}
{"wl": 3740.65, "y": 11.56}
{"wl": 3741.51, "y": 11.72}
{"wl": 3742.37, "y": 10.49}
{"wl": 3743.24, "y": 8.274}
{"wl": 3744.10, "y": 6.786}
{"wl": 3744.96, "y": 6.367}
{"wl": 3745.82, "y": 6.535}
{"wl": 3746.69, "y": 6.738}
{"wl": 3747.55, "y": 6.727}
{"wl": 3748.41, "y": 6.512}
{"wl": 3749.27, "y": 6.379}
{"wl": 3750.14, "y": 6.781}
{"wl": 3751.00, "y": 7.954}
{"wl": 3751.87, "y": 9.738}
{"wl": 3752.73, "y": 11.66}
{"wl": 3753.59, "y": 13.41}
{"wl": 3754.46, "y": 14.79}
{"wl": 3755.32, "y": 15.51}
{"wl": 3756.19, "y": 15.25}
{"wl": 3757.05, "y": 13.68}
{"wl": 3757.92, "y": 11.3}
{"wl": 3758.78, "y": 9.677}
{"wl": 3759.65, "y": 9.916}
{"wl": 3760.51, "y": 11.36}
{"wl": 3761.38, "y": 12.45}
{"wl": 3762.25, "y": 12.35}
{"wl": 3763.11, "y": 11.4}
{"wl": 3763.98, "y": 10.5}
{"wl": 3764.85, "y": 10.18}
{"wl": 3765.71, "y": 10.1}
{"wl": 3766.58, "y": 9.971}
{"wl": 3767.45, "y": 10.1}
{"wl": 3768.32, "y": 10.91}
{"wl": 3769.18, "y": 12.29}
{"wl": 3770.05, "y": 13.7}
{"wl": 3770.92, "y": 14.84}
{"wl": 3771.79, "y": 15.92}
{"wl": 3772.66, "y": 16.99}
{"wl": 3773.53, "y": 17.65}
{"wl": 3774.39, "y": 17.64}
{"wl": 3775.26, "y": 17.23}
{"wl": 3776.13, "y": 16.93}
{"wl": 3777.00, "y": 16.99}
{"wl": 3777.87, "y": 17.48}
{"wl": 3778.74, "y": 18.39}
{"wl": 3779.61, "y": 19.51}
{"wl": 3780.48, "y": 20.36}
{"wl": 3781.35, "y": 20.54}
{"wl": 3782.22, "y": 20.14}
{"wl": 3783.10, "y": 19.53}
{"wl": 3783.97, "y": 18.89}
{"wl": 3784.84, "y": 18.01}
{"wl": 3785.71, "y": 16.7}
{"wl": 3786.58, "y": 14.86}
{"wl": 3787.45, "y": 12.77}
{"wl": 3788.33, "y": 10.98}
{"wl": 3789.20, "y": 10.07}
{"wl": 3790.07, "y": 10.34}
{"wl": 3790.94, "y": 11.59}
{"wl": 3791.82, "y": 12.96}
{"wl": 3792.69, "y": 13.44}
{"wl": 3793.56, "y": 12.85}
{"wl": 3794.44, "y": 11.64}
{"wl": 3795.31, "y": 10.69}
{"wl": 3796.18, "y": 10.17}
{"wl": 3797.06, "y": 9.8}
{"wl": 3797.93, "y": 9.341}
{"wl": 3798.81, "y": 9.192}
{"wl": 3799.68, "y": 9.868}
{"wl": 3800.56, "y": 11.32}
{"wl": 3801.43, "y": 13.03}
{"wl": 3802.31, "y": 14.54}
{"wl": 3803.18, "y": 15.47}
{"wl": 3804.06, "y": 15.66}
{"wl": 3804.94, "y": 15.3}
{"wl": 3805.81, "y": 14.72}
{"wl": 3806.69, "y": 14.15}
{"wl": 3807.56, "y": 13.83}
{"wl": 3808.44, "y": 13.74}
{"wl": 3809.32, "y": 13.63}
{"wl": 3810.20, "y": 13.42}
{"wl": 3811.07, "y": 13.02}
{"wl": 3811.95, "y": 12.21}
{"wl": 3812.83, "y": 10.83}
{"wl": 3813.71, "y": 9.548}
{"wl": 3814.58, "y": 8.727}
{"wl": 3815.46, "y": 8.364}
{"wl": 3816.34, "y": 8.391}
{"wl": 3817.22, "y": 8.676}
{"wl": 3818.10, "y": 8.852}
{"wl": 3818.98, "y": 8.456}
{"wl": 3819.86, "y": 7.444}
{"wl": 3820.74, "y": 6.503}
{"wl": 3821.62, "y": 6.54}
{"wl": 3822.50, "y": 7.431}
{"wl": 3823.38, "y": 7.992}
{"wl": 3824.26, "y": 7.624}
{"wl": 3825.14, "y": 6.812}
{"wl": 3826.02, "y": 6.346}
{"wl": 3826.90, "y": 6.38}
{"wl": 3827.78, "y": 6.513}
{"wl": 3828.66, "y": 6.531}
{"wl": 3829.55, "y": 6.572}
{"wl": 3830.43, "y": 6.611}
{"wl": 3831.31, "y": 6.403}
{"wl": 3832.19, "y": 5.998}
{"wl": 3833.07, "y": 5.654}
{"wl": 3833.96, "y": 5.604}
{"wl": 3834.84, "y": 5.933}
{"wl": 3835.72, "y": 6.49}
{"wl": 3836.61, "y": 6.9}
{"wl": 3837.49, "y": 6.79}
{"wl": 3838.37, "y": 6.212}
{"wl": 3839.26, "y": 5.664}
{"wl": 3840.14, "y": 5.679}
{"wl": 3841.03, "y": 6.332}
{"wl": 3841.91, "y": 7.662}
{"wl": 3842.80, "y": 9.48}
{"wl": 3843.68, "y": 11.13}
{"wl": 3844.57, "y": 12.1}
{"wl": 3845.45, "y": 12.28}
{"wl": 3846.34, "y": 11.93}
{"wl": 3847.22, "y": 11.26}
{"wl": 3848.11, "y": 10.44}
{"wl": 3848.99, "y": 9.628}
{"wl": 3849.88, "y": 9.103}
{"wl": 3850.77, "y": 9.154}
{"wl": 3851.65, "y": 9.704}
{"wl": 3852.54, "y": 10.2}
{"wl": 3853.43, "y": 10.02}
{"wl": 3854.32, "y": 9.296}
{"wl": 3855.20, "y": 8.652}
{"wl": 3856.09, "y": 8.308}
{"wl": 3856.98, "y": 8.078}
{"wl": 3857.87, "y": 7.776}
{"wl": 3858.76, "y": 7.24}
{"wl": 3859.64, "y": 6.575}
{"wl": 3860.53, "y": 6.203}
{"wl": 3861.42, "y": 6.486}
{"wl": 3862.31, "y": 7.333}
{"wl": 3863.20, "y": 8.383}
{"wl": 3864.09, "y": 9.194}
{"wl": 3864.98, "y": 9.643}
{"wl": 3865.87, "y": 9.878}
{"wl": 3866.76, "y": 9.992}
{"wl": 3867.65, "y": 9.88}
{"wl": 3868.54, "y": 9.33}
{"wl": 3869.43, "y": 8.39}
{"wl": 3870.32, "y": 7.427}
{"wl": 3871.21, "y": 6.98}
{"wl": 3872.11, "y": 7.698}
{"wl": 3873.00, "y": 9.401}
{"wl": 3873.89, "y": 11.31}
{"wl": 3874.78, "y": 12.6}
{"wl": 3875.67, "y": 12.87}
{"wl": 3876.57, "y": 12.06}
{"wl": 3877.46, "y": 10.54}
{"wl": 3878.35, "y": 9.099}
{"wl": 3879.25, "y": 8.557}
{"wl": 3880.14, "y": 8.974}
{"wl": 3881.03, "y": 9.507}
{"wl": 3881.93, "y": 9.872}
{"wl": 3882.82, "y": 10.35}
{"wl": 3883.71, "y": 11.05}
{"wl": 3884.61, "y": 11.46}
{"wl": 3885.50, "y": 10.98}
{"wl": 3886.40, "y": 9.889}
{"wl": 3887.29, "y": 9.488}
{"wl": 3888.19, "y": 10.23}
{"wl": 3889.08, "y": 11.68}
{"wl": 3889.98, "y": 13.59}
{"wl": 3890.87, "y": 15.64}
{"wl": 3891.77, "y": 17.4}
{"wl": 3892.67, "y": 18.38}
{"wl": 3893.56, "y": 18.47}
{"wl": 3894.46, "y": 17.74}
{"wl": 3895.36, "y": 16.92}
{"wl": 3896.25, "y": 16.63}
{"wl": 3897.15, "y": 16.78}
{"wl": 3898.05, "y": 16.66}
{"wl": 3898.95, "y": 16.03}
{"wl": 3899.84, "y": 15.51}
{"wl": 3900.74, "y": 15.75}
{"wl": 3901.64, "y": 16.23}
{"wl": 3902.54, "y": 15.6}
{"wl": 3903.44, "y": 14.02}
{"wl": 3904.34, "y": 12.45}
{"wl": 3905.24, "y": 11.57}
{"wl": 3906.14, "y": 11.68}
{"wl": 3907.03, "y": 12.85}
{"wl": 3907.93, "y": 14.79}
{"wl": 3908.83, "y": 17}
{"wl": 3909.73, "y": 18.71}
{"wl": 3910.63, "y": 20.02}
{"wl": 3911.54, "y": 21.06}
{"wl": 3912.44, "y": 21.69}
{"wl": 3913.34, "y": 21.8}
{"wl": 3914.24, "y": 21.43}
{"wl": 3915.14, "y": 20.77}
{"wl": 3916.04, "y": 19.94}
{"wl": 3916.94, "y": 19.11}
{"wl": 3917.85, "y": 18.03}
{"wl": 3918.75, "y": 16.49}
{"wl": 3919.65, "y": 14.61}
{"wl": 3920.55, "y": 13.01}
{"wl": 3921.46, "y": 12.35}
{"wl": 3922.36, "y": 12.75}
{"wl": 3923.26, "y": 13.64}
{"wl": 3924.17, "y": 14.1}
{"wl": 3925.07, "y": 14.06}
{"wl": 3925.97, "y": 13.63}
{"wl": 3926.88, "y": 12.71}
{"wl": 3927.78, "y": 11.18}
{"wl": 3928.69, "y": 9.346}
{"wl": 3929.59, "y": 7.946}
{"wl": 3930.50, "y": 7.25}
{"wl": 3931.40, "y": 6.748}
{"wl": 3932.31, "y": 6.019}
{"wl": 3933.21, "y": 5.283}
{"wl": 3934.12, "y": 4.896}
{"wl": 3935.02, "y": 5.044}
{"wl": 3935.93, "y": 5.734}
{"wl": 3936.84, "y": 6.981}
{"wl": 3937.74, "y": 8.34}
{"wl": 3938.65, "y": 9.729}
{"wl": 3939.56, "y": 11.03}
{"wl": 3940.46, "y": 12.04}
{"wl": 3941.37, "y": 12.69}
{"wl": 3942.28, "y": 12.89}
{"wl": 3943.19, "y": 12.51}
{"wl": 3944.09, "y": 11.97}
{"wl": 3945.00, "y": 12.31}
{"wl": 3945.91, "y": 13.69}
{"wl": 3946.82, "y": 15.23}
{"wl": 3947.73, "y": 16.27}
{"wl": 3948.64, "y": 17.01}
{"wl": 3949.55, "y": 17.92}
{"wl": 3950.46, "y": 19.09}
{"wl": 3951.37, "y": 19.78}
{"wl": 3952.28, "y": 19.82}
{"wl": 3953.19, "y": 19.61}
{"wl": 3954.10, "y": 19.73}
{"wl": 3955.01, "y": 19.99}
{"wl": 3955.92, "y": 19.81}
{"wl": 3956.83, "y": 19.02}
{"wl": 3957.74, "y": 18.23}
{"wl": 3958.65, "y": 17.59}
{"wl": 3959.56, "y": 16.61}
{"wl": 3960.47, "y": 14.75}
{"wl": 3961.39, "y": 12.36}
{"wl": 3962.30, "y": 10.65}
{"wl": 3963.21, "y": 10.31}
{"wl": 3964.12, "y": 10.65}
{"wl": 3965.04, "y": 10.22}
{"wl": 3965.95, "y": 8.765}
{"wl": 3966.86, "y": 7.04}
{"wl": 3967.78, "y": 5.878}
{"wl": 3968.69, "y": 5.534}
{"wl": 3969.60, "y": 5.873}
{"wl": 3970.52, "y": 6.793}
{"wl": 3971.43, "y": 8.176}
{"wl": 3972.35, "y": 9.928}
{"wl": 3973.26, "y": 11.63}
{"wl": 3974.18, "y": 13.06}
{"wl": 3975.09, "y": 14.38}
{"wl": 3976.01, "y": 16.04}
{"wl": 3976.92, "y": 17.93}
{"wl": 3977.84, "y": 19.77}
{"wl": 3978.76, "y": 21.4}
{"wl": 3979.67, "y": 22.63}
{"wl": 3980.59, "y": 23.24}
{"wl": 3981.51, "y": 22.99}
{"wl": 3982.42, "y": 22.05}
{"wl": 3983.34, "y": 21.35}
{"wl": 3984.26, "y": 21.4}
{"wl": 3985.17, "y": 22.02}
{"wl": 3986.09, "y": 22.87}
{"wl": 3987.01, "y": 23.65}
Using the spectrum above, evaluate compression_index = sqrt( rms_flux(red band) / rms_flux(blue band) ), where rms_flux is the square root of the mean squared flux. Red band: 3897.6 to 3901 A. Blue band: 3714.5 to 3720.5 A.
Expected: 1.1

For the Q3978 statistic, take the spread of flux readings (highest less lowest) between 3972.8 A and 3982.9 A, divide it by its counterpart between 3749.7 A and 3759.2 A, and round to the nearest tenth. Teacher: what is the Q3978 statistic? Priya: 1.3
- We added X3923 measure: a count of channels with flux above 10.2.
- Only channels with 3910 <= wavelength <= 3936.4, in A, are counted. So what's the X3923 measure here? 20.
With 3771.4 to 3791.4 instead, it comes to 22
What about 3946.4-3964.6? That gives 20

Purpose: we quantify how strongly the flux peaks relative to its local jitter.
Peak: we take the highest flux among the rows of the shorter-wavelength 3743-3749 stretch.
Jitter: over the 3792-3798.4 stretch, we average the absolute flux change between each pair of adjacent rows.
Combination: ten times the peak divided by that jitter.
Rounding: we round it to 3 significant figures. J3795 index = 121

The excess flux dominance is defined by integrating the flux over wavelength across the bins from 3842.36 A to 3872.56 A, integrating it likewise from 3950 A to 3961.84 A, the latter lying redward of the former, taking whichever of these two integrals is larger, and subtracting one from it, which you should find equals 274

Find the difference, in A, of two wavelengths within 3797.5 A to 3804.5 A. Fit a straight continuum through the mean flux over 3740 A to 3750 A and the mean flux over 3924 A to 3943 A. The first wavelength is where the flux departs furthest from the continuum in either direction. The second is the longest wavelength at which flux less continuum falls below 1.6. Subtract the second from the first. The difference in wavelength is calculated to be 4.4 A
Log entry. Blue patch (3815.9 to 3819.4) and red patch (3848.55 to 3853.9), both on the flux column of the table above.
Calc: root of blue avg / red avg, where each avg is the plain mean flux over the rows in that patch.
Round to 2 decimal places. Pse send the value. 0.94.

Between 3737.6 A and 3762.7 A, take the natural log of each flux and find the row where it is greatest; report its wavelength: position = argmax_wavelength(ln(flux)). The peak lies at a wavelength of 3755.32 A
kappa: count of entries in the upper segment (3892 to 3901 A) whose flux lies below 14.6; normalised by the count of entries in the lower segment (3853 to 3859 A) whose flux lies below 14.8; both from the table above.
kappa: 0.0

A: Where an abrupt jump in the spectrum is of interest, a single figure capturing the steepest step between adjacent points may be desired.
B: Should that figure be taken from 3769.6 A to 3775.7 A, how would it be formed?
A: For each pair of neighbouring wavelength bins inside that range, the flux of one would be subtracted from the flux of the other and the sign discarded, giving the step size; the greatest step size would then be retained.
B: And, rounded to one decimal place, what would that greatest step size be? 1.1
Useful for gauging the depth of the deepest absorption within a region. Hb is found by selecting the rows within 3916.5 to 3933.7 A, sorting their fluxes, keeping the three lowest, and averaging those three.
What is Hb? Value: 6.0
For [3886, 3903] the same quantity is 9.9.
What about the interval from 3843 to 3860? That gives 7.2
